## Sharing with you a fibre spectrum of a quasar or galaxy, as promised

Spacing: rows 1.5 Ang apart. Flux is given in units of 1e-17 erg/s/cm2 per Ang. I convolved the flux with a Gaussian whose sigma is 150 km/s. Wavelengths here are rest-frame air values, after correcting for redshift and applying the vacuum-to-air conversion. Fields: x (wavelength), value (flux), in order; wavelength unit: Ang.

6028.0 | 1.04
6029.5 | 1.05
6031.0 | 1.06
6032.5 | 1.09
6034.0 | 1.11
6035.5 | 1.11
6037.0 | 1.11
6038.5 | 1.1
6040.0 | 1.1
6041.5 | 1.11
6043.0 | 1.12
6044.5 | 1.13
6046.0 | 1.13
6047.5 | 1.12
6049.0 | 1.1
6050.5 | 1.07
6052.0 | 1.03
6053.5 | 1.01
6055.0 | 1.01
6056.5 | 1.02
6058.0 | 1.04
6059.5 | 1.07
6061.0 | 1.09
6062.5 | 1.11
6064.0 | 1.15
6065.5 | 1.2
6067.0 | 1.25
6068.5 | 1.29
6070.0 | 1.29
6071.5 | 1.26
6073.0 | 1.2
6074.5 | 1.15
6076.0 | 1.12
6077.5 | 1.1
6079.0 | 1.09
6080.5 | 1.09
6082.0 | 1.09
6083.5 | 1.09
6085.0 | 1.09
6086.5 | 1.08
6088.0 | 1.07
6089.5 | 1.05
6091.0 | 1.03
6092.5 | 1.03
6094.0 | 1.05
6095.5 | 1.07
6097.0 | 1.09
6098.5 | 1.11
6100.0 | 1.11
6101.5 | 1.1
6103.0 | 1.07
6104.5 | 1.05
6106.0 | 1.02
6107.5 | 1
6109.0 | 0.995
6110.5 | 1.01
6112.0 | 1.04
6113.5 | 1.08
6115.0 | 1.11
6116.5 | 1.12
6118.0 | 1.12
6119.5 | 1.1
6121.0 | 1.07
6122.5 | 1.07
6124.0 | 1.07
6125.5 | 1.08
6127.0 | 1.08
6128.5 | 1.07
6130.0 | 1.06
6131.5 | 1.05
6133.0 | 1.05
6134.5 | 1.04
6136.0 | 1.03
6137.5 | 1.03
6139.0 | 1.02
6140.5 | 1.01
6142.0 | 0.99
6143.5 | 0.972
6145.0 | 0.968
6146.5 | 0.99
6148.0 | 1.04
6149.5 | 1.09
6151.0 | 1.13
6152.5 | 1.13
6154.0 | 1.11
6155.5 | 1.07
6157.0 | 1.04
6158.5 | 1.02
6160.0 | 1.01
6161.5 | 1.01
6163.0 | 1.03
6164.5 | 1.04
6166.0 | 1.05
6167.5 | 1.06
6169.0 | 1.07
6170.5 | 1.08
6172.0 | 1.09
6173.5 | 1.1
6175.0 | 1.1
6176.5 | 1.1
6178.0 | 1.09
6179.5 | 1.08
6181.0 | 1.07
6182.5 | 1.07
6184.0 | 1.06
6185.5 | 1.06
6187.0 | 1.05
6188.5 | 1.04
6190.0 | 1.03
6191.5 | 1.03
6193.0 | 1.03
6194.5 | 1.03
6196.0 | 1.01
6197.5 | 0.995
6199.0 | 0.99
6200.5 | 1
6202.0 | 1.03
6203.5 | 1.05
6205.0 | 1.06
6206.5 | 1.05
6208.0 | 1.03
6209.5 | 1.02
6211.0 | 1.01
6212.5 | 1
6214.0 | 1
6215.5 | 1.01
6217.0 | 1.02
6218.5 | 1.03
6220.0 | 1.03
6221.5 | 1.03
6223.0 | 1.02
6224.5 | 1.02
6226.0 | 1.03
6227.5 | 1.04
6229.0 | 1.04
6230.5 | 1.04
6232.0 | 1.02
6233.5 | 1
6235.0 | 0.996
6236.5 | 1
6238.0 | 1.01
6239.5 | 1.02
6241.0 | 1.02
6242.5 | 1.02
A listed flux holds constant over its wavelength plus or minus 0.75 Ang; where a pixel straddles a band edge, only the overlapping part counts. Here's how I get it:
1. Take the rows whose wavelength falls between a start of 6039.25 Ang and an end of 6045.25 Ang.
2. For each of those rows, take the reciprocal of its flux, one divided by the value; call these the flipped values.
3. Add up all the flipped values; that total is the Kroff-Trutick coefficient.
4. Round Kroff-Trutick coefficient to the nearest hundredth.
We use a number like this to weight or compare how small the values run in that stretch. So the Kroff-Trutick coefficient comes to 3.59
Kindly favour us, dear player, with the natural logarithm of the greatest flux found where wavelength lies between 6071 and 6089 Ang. 0.23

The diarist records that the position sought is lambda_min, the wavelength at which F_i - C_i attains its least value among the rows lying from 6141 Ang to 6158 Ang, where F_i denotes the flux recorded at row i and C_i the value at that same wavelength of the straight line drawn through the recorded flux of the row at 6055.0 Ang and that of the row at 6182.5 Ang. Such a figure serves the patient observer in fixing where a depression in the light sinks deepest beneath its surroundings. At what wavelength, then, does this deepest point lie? 6145.0 Ang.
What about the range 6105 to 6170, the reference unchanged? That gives 6145.0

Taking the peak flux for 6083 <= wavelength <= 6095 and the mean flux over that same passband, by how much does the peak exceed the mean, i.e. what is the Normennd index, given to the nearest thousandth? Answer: 0.029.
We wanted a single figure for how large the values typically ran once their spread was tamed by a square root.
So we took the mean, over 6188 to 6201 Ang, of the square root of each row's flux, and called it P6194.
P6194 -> 1.01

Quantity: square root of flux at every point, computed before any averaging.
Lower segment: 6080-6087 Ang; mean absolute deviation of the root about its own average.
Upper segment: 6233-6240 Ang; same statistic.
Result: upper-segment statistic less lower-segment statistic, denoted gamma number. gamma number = 0.0024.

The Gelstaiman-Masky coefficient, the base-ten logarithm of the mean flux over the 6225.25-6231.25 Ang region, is 0.016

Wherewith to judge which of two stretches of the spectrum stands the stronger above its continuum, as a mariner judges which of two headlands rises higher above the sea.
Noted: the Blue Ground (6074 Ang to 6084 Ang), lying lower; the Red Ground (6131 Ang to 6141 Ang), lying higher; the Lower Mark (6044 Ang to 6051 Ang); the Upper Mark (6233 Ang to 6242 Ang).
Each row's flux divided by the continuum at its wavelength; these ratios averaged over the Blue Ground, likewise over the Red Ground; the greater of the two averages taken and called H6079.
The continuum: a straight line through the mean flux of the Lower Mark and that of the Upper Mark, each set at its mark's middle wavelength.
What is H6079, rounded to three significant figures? 1.01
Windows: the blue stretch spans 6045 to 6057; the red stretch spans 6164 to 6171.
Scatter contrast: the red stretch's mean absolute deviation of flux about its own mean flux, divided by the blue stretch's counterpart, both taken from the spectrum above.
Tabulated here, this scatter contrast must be 0.3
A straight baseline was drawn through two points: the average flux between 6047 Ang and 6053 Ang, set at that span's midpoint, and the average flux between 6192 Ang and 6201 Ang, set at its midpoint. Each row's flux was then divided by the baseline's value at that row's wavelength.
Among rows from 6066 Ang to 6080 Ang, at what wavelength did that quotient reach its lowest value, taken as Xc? 6079.0 Ang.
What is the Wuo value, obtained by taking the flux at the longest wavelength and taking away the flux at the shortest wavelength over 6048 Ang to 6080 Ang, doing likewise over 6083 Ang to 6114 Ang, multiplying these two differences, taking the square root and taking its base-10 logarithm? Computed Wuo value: -2.0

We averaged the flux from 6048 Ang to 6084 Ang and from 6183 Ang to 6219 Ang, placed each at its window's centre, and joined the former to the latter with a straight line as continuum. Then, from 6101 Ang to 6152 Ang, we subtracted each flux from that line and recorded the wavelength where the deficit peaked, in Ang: 6145.0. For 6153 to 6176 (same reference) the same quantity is 6160.0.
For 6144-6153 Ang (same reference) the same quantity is 6145.0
